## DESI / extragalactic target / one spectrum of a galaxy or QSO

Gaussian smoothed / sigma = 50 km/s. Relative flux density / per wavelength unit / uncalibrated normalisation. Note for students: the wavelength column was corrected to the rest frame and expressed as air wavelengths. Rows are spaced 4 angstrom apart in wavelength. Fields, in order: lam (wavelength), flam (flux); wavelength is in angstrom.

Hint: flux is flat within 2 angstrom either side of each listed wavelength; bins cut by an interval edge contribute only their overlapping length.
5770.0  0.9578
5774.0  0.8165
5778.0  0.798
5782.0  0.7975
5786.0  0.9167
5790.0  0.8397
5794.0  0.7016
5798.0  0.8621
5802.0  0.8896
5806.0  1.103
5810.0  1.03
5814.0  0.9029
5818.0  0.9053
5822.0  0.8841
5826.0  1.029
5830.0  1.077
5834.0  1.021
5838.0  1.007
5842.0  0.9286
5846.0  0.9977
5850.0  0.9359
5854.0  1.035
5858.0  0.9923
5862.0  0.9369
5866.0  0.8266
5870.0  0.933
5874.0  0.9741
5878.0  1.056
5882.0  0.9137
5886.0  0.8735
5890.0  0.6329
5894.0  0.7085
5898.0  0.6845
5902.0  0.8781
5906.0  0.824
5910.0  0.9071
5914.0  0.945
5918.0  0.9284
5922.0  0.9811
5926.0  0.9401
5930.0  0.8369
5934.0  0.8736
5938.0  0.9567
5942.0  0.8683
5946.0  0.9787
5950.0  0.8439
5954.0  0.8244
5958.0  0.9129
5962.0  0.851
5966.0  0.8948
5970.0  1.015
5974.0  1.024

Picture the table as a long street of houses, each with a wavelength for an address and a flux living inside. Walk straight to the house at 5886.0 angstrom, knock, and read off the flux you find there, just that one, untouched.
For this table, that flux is 0.8735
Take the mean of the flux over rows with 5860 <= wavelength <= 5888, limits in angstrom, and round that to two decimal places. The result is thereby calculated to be 0.93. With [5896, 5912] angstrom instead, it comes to 0.82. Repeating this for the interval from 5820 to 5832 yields 1.00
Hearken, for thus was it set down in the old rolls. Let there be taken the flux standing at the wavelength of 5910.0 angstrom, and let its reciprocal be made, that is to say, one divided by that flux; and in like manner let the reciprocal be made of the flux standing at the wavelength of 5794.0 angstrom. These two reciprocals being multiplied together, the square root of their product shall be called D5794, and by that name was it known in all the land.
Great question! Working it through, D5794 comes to 1.25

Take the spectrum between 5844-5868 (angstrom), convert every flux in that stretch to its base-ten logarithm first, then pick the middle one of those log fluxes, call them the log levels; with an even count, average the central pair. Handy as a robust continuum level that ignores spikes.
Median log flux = -0.016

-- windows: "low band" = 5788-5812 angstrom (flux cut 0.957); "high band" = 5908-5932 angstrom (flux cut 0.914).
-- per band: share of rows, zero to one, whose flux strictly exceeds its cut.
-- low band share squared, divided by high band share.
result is 0.17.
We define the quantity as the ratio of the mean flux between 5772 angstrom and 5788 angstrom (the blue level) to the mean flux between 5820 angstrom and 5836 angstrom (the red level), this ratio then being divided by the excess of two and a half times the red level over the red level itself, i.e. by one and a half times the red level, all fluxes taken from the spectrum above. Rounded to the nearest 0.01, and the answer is 0.55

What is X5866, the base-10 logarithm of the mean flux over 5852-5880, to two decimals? -0.02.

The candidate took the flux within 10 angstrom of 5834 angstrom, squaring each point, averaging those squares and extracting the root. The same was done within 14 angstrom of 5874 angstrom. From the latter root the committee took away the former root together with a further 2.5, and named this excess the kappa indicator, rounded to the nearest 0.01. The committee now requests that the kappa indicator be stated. -2.58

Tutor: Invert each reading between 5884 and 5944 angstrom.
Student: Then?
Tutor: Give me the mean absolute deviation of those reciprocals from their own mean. 0.12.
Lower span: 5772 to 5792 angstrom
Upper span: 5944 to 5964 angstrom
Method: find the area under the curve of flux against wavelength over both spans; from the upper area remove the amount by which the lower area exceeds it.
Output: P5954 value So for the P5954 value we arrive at 18.6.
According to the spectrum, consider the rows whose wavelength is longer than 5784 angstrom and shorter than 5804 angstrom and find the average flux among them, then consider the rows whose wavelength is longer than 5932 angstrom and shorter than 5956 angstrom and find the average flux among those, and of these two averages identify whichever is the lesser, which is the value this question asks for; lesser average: 0.84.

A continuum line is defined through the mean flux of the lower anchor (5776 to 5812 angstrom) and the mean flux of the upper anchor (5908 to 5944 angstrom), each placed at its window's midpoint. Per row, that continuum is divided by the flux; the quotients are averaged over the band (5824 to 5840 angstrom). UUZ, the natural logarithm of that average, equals -0.15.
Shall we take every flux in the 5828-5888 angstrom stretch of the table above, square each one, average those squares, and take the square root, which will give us 0.970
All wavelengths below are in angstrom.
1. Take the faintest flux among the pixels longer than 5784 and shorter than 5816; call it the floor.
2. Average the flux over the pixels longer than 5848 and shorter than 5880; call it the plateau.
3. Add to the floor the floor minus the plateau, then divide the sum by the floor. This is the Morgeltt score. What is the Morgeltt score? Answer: 0.63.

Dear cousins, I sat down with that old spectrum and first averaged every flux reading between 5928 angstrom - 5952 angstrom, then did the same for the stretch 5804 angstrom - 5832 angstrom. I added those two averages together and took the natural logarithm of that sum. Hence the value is 0.633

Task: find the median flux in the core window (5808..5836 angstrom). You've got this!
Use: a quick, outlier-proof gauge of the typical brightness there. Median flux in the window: 1.02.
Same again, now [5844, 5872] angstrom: 0.94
